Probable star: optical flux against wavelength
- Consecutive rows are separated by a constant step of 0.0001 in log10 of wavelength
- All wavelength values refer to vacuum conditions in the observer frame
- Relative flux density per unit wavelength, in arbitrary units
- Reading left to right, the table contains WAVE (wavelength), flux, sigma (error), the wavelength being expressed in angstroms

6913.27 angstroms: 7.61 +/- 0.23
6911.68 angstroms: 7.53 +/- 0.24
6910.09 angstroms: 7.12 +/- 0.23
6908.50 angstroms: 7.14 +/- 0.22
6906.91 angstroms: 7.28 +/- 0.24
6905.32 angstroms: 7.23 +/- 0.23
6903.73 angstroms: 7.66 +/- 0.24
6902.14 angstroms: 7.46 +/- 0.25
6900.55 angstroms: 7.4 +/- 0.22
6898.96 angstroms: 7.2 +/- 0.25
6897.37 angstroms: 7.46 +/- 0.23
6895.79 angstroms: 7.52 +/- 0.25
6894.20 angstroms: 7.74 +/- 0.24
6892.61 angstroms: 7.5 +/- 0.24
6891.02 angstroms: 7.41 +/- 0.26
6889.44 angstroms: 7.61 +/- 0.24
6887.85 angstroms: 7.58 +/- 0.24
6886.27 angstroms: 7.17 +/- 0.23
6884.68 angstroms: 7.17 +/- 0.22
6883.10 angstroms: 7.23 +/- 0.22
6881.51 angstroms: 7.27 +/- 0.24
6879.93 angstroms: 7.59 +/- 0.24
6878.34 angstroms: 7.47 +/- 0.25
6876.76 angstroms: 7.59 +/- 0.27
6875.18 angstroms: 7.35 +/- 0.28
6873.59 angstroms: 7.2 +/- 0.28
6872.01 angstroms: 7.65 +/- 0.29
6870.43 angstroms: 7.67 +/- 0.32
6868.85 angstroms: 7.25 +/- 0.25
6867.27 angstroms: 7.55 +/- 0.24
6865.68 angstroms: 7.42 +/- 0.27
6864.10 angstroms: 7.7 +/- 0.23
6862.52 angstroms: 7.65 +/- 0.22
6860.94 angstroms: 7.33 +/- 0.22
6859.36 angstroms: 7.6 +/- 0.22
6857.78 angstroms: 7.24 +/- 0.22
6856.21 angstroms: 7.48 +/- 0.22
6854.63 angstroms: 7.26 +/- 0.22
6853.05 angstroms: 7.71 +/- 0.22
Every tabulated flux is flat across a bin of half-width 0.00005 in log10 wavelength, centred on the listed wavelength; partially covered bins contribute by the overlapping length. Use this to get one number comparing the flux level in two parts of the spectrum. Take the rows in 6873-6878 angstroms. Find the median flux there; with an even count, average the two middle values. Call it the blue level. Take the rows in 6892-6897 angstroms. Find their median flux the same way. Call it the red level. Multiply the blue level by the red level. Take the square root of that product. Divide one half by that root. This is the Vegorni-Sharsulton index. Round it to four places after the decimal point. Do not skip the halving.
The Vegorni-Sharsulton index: 0.0673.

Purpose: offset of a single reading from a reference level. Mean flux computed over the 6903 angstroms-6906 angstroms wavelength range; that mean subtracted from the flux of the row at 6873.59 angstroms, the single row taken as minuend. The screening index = -0.25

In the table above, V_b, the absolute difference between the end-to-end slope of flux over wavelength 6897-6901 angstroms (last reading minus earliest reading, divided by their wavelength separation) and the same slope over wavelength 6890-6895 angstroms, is 0.12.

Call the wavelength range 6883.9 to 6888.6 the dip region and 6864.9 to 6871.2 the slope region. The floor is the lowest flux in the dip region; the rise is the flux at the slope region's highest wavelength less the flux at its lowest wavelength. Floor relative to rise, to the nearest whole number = 29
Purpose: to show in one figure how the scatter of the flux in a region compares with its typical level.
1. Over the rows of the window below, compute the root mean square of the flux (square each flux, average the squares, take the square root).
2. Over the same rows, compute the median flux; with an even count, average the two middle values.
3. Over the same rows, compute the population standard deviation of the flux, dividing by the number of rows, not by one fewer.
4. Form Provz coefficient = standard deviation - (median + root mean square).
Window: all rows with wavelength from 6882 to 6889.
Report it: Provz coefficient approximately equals -14.3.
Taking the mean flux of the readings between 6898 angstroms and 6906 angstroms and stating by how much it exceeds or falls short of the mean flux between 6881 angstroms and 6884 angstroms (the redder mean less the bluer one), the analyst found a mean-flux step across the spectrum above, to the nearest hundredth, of 0.14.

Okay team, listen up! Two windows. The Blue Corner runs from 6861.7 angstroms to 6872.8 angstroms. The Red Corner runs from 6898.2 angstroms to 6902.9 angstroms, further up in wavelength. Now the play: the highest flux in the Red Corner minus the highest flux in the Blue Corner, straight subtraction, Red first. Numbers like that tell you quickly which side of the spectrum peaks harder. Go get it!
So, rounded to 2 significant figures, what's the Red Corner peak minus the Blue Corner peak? -0.24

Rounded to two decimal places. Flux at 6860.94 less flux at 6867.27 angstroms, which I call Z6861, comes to -0.22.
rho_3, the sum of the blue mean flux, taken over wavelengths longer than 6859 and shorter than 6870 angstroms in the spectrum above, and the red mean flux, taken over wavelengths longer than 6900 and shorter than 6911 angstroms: 14.8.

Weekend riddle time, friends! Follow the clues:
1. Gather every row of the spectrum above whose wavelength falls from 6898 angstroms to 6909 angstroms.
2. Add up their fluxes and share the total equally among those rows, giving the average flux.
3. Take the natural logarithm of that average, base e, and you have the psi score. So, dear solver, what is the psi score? 1.99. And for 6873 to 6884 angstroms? 2.00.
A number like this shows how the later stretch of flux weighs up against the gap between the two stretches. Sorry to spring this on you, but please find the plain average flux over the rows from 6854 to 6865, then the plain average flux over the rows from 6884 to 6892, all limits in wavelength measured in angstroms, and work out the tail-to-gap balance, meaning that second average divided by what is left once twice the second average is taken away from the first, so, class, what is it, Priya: -1.011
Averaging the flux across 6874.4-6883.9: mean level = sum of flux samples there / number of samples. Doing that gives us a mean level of 7.42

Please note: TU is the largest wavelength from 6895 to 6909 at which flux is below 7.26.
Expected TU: 6908.50 angstroms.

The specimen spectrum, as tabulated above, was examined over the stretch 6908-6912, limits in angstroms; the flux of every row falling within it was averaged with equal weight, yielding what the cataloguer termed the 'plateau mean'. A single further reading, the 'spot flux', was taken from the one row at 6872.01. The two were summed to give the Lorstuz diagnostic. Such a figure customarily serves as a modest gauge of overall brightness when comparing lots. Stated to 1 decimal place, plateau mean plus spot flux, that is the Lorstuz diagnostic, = 14.9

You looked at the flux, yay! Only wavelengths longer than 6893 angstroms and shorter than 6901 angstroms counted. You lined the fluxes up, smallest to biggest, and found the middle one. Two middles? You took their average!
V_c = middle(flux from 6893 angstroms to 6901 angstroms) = 7.46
